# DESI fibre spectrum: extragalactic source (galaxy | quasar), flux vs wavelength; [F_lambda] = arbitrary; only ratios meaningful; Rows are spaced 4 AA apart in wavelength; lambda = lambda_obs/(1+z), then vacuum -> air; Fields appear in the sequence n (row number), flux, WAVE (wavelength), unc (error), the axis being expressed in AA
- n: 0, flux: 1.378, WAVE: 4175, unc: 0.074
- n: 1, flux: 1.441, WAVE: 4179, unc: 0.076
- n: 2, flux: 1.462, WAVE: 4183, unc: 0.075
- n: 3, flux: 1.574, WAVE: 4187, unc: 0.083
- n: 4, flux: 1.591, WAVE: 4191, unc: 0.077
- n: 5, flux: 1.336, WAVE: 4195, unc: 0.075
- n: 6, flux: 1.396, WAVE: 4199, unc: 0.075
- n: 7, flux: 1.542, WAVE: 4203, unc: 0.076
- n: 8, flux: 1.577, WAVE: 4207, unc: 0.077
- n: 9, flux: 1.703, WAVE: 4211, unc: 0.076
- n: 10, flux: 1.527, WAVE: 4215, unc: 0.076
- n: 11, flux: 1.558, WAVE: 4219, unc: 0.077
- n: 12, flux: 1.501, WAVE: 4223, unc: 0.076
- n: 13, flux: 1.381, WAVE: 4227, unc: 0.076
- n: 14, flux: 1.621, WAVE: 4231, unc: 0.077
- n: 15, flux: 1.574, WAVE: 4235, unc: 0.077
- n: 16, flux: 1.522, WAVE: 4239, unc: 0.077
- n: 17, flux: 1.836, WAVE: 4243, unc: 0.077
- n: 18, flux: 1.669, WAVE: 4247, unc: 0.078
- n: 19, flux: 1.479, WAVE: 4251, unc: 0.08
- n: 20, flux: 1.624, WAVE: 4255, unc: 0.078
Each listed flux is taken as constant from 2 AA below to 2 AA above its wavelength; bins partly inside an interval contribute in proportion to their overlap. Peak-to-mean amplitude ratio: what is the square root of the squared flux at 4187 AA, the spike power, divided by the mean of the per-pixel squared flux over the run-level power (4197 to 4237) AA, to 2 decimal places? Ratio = 1.02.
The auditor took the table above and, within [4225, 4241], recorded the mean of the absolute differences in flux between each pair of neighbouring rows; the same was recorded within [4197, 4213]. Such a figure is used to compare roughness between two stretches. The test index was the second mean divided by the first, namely 0.91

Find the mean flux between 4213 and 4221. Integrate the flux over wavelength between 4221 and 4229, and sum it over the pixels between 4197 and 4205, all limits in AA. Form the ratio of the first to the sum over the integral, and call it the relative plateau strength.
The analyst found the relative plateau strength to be 6.1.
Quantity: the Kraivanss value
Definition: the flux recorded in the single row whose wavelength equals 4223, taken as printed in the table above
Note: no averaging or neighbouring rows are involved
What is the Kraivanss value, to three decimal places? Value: 1.501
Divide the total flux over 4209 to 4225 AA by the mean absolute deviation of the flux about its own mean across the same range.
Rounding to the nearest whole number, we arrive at 96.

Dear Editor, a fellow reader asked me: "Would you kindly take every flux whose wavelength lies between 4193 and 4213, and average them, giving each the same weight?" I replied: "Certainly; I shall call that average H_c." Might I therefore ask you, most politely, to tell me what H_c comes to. 1.51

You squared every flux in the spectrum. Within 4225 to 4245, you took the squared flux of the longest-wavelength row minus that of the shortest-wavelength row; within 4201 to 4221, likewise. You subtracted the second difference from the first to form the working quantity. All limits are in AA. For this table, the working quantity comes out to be 1.4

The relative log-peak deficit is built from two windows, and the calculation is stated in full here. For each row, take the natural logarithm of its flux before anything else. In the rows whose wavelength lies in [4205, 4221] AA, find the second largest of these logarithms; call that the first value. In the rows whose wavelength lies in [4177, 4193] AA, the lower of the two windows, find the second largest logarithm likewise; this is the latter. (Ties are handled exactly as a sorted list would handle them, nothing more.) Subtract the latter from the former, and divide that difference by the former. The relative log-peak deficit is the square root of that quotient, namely 0.06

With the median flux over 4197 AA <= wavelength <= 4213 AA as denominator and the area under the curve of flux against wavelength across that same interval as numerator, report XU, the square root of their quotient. 3.99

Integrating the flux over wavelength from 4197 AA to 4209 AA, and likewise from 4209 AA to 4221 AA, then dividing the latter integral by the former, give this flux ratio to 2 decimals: 1.06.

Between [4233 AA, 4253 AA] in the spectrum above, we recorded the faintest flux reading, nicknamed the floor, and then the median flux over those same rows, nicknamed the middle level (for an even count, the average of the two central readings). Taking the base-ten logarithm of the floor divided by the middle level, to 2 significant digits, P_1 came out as -0.027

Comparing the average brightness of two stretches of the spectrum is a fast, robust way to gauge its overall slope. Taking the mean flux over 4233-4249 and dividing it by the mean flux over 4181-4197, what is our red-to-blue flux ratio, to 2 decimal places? 1.11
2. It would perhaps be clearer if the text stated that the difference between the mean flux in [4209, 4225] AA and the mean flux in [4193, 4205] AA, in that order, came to 0.15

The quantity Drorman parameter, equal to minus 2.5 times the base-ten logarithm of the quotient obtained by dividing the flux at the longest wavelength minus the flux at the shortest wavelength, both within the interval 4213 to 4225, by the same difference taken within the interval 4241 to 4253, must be 2.8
